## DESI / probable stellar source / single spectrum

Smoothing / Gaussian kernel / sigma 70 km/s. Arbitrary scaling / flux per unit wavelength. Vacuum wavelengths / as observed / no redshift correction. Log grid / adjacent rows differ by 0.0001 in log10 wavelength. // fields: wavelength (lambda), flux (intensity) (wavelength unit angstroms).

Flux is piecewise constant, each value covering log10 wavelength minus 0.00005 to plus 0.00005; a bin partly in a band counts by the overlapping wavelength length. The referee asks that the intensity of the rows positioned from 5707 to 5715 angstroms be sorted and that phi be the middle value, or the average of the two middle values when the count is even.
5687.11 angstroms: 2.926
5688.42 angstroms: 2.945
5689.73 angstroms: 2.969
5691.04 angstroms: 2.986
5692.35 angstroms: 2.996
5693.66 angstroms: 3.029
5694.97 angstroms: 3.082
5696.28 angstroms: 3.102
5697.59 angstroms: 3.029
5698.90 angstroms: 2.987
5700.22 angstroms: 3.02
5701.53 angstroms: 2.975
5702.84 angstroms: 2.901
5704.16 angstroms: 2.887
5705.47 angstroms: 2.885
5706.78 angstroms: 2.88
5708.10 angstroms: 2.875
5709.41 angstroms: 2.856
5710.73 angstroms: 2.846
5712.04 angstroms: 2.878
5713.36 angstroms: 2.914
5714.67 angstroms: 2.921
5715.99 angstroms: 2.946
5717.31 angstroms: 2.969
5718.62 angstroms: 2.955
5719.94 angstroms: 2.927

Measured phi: 2.88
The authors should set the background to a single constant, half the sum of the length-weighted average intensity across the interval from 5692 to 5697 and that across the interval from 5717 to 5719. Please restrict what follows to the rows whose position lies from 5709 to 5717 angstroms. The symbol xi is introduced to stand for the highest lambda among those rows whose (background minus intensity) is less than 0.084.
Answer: 5715.99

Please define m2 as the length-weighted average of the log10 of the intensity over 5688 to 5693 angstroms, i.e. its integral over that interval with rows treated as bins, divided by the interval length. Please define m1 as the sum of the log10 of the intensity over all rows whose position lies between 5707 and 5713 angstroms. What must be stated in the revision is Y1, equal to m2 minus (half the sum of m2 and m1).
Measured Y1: -0.677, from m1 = 1.83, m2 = 0.474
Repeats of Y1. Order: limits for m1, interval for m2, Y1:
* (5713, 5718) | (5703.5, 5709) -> -0.706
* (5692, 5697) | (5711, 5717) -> -0.737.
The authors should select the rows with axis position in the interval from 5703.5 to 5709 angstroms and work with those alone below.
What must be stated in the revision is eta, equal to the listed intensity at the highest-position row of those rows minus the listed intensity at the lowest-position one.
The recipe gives -0.01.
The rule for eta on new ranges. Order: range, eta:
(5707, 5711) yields -0.03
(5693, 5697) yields 0.07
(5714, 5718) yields 0.05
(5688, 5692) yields 0.04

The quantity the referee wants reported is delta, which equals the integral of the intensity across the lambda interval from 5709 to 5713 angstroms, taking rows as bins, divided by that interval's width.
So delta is 2.86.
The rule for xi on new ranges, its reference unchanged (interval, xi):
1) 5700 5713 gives 5701.53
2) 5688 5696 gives 5694.97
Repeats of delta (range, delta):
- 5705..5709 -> 2.88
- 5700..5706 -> 2.93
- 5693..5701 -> 3.04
